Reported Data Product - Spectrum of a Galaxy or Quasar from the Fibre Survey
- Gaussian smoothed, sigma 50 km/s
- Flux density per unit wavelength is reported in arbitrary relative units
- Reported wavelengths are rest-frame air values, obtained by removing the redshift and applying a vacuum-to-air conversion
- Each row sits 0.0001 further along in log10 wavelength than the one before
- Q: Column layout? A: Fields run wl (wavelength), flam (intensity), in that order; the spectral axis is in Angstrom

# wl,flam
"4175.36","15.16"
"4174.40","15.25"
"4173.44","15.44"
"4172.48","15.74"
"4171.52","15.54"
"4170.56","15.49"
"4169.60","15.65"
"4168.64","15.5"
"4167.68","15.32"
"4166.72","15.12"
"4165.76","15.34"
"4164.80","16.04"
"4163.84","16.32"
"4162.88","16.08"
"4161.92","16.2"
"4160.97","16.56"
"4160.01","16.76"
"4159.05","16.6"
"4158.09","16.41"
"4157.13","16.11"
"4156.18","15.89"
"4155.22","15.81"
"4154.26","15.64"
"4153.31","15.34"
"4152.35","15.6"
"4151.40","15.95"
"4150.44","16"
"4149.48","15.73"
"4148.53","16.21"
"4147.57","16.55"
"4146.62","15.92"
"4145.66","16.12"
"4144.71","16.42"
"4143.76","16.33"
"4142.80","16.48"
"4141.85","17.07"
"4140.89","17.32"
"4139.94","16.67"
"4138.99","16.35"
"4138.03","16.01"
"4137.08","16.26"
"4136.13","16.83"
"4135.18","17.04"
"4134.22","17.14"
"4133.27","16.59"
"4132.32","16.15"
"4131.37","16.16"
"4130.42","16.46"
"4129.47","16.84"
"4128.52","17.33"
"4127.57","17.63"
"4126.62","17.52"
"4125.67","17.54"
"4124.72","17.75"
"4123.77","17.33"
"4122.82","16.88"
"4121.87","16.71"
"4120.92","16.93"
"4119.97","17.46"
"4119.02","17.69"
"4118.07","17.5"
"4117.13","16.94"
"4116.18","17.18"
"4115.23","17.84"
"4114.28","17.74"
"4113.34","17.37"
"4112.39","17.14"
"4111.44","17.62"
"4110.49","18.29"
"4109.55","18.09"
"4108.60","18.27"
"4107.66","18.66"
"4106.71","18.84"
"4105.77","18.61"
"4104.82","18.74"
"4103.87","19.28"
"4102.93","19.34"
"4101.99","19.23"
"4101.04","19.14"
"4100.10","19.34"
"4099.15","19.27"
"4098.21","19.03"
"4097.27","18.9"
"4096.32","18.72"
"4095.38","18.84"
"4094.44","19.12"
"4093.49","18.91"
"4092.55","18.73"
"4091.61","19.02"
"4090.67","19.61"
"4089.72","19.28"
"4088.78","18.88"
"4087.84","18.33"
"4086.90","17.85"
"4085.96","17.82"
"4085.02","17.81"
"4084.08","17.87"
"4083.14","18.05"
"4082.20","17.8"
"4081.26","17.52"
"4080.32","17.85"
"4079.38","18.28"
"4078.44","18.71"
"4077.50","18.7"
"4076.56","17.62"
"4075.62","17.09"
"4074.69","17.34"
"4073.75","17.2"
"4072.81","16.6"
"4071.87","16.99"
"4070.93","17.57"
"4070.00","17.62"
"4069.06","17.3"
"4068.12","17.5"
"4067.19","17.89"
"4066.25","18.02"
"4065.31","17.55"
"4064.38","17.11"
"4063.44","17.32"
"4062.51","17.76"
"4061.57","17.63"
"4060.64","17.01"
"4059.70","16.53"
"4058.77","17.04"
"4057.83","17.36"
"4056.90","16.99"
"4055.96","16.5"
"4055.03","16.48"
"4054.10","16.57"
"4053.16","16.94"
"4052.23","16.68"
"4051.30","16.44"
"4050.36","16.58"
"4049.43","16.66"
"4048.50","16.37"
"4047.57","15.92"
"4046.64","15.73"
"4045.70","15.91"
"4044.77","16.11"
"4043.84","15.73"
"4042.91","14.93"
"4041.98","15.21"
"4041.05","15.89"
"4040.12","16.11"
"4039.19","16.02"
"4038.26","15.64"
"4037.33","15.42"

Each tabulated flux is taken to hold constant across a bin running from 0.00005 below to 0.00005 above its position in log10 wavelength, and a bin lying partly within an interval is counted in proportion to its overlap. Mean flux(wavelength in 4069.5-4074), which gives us 17.2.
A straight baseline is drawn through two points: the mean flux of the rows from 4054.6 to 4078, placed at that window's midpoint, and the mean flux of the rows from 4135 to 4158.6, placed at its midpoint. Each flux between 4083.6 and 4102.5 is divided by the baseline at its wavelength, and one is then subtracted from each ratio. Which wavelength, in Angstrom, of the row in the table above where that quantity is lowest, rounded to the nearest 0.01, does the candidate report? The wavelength 4085.02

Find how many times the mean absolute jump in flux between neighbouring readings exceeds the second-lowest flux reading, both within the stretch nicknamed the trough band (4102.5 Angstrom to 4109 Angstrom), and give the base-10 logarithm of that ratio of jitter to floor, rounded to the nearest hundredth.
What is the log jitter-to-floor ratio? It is -1.86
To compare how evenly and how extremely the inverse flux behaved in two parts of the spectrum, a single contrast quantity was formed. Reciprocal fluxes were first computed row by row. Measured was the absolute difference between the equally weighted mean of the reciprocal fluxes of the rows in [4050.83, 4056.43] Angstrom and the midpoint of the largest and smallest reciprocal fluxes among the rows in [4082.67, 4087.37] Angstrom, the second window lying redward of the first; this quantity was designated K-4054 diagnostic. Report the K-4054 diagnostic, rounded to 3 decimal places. 0.004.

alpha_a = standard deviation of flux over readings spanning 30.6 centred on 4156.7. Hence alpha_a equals 0.47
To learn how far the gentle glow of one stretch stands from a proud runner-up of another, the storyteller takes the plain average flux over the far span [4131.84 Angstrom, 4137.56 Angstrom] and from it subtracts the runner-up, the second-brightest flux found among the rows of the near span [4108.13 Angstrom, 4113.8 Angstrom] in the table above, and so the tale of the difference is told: -1.6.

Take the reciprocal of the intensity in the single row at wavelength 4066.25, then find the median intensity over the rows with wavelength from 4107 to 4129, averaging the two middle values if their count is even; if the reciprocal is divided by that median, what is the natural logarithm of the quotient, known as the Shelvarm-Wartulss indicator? -5.75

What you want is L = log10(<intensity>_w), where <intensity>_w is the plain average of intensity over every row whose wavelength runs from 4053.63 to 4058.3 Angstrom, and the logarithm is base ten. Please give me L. 1.22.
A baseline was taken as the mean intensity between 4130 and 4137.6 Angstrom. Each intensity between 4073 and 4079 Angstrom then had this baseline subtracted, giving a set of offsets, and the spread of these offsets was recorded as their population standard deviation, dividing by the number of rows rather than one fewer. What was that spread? 0.68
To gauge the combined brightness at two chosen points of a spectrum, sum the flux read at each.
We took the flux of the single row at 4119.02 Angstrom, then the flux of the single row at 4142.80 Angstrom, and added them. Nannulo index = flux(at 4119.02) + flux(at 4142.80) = 34.2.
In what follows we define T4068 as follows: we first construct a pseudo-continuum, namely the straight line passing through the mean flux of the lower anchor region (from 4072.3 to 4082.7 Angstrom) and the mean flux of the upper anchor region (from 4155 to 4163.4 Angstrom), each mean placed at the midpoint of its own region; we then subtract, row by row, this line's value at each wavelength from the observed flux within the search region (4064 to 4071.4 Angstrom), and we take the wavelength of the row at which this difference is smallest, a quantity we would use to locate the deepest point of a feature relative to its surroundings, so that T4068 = 4064.38 Angstrom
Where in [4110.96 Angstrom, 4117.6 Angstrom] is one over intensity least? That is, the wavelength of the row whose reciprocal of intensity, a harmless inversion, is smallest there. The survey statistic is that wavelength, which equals 4115.23 Angstrom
